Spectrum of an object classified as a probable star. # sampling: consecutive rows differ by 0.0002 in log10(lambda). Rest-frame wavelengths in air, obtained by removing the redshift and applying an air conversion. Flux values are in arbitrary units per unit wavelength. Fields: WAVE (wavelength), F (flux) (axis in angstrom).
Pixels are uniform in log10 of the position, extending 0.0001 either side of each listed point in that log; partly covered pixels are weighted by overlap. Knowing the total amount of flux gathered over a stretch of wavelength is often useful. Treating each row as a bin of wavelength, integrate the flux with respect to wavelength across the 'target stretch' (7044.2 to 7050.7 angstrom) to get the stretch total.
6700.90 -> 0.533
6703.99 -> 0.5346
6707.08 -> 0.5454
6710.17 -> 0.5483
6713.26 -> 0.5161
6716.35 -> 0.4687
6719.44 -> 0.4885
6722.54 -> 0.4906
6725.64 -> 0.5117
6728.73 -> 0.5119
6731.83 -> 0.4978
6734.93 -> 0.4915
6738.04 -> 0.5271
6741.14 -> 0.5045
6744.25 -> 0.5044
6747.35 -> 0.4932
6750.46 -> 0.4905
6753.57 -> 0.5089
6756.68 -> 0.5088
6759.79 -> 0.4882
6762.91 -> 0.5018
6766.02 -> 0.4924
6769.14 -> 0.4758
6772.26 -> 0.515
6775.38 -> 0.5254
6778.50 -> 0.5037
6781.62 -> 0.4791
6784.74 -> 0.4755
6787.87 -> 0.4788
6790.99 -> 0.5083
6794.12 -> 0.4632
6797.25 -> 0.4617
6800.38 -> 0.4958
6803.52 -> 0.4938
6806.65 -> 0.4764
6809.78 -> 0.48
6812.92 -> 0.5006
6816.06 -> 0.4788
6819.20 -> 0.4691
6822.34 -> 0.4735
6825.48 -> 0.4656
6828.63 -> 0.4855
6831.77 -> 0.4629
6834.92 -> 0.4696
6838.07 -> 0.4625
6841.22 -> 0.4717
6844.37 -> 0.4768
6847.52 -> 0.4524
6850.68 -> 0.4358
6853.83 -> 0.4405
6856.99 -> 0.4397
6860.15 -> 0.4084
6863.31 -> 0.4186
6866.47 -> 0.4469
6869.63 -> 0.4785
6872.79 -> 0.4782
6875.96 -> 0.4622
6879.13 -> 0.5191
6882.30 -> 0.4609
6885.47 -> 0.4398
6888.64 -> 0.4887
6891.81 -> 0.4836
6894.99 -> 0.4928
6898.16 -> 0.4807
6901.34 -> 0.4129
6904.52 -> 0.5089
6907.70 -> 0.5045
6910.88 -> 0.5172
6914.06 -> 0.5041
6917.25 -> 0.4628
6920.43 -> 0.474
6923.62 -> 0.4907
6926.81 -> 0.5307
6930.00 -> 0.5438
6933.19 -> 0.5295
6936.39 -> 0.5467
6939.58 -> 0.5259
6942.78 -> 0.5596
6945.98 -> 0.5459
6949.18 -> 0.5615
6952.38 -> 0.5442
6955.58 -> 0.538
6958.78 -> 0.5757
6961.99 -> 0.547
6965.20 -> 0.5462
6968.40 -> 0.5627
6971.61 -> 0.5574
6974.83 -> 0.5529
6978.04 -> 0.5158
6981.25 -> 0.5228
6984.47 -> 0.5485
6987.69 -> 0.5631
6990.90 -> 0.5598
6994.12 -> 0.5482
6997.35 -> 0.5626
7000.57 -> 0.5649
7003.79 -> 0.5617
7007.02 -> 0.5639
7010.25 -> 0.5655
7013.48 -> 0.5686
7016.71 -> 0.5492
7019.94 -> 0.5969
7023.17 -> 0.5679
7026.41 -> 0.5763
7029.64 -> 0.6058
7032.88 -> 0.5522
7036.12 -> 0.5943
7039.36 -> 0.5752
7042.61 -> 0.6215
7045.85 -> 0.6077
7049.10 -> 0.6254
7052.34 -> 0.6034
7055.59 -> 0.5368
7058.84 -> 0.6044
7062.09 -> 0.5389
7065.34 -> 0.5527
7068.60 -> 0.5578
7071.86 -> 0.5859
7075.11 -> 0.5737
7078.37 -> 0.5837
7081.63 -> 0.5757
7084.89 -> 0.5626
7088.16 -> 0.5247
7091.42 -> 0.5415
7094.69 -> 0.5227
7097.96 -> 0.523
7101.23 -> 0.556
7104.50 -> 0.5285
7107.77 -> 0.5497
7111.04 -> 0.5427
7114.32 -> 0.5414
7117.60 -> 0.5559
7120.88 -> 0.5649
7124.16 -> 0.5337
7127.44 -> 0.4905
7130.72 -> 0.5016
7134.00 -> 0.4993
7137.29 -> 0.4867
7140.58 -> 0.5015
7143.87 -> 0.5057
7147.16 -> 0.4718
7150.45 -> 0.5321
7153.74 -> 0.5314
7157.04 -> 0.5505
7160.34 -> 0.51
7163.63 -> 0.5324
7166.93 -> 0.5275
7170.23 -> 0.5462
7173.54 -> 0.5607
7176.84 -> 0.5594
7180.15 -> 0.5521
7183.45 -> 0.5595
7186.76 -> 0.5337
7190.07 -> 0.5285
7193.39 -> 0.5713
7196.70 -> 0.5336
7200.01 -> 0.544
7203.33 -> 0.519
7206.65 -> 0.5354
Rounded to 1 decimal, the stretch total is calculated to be 4.0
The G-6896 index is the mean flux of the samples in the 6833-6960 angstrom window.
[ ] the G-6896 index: 0.49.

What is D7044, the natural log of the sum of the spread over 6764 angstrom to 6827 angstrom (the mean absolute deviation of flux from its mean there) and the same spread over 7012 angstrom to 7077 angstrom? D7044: -3.28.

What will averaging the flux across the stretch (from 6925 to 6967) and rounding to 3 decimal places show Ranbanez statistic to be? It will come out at 0.546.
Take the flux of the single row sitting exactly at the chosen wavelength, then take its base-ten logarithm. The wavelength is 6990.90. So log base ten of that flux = -0.25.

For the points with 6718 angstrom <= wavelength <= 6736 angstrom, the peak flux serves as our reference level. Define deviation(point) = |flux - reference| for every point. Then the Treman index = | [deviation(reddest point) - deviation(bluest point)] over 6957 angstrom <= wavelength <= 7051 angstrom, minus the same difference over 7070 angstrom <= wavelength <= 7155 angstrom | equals 0.10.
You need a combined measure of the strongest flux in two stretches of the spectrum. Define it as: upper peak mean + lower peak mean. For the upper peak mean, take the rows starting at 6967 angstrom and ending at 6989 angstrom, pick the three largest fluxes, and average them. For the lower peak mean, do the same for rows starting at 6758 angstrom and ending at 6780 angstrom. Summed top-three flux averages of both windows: 1.08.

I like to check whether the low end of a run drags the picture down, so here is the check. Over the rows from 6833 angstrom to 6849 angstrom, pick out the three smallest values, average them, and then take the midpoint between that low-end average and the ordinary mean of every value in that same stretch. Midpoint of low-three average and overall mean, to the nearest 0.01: 0.46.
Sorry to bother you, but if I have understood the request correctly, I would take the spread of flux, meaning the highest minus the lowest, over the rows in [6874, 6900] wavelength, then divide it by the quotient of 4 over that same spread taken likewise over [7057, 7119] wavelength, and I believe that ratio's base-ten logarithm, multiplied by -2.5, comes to 7.0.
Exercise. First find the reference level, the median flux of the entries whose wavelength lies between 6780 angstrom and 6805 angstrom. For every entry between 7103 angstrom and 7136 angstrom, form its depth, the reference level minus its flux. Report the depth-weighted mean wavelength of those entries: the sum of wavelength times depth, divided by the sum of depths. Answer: 7116.5 angstrom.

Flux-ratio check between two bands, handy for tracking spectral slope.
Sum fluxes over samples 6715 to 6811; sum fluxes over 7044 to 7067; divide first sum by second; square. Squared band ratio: 14.2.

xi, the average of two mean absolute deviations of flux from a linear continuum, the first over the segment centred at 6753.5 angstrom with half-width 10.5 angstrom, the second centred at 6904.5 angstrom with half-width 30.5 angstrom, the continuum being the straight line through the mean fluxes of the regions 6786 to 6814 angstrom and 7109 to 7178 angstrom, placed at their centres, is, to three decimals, 0.023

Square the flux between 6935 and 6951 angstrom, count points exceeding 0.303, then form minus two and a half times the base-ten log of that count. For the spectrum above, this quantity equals -0.8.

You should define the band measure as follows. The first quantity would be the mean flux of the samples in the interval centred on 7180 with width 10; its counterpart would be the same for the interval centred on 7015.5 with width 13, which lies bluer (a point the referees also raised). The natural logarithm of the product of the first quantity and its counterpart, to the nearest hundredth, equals -1.15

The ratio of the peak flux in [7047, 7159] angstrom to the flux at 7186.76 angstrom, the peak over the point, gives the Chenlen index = 1.17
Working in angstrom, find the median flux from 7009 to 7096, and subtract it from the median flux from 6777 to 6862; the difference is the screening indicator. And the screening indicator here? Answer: -0.10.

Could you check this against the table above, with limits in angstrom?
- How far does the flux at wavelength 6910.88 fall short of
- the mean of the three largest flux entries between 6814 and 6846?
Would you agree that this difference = -0.037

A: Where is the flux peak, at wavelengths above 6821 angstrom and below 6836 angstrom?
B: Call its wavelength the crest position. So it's 6828.63 angstrom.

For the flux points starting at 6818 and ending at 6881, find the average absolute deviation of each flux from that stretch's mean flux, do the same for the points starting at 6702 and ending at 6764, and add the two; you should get 0.0337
